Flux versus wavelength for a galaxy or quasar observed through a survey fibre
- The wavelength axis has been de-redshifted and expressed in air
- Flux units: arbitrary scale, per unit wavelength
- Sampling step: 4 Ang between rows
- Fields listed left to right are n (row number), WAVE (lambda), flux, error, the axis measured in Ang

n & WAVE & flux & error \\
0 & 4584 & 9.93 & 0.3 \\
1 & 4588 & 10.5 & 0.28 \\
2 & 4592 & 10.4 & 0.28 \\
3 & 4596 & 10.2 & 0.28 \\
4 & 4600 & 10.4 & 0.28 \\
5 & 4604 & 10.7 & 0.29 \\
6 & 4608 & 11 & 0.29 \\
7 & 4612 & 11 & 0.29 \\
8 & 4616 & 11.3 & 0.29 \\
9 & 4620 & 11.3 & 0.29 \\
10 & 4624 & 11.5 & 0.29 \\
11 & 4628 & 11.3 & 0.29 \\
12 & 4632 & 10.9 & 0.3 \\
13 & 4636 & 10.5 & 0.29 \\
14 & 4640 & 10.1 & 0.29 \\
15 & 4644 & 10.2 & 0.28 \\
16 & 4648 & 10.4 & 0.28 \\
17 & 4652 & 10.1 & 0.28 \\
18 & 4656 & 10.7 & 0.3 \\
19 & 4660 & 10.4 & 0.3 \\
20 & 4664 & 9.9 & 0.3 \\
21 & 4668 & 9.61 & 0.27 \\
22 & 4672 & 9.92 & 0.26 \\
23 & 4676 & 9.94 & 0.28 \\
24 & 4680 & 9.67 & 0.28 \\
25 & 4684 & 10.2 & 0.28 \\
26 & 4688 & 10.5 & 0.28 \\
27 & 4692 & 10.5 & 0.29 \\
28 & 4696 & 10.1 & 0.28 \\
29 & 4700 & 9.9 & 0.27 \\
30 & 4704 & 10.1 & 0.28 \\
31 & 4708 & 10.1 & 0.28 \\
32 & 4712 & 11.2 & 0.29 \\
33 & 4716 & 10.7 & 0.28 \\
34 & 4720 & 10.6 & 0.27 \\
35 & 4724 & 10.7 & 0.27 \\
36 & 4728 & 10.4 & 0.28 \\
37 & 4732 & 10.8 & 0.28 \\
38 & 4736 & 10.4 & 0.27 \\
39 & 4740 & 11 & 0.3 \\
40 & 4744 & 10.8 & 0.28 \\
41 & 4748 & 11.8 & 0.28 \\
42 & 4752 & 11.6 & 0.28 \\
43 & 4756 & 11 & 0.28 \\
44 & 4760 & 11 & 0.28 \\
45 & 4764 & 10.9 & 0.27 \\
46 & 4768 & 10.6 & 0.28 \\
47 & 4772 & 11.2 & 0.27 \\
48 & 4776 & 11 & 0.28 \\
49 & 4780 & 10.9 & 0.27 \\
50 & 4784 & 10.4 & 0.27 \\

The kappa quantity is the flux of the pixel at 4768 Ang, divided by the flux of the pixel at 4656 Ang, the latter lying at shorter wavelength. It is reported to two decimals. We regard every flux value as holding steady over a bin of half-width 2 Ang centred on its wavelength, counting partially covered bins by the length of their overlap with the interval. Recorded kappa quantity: 0.99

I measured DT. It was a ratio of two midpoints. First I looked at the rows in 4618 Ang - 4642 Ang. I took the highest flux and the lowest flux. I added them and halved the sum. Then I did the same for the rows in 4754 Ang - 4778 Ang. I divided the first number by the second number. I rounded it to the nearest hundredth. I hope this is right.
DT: 0.99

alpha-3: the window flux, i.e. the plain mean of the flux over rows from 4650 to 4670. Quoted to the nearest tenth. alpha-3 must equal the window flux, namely 10.1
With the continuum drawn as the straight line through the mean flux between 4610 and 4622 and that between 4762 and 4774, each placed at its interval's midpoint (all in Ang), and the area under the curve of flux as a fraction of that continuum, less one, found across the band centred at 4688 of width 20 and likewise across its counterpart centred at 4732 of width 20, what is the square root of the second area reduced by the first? 1.00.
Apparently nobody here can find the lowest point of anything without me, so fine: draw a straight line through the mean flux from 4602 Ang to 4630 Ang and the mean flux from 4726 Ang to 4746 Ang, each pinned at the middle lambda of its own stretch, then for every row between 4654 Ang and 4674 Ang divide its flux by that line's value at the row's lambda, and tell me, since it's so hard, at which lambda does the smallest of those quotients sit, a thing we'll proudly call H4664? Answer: 4668 Ang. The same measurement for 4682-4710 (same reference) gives 4700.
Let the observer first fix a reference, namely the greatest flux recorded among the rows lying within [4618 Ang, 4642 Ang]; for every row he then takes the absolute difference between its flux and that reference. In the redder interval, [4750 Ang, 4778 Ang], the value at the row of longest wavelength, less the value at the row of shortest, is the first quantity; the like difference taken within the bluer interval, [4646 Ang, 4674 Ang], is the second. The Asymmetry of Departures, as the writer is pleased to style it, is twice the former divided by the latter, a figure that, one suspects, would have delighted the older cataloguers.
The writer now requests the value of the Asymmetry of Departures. 1.7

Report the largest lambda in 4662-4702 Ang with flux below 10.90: 4700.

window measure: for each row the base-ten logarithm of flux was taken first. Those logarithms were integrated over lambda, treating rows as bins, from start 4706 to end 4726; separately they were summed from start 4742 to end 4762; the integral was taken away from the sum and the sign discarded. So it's 15.30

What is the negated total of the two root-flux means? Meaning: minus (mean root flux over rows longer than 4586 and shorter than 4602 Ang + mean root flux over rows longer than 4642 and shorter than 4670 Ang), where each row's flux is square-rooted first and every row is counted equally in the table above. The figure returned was -6.41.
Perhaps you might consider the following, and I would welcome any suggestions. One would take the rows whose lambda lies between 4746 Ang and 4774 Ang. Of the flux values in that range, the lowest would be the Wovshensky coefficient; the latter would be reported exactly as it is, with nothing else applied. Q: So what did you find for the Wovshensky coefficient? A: 10.6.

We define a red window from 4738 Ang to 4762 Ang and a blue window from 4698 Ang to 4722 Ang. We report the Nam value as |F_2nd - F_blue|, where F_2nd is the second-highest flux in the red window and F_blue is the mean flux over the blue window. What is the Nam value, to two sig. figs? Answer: 1.2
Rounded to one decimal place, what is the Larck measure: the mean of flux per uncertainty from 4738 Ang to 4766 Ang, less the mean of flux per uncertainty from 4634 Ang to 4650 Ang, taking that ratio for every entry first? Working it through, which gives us 3.5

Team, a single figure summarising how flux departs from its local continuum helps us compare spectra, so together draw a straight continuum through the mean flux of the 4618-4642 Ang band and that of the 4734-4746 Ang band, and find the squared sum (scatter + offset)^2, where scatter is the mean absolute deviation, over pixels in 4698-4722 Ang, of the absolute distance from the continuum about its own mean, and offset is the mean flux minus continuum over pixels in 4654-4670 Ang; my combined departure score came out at 0.20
